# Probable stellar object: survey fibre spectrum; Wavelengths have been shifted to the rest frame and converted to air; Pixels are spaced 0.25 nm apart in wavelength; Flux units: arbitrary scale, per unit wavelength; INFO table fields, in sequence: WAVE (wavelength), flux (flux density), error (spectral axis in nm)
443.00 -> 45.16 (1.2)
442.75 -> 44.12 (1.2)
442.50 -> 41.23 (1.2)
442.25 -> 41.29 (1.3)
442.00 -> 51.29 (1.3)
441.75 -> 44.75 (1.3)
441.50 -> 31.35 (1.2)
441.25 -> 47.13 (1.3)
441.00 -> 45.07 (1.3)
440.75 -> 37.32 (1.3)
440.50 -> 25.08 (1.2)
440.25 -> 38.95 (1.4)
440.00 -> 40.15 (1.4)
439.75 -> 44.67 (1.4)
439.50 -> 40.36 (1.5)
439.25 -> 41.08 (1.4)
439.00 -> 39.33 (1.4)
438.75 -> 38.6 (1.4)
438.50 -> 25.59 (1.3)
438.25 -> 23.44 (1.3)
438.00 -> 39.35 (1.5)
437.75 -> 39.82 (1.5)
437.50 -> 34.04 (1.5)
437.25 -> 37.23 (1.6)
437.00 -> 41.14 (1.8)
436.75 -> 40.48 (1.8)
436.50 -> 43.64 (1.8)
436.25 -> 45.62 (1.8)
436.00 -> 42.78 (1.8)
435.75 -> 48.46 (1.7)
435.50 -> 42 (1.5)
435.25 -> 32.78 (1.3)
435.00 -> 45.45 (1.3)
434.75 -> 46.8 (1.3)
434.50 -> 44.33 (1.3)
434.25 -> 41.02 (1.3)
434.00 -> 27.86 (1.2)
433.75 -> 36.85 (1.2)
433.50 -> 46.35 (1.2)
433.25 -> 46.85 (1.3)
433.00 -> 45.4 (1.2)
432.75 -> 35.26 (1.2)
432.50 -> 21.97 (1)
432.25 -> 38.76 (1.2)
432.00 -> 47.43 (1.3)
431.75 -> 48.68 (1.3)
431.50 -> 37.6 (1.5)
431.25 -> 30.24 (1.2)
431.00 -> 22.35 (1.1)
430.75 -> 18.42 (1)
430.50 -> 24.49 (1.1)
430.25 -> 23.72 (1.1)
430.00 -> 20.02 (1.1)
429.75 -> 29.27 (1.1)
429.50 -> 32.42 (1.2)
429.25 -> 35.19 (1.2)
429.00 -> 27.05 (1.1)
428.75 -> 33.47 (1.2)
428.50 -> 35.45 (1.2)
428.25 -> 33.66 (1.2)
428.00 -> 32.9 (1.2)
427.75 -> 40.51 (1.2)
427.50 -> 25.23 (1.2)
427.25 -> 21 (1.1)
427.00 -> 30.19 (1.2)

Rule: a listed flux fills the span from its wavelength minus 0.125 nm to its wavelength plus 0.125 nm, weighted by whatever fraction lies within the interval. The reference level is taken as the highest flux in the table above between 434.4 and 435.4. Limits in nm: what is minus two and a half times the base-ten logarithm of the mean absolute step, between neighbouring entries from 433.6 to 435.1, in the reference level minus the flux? -1.9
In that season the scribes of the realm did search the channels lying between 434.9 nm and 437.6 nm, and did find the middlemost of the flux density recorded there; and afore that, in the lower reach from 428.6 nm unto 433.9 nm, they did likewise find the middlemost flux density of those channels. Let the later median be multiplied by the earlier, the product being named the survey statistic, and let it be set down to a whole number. 1406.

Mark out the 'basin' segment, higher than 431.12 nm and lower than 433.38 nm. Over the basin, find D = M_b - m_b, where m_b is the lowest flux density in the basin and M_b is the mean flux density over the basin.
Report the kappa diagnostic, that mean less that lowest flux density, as 17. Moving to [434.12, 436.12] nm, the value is 10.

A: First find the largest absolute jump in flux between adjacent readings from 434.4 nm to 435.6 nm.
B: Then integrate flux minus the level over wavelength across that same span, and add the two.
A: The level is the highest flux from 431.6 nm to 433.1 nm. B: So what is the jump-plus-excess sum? 5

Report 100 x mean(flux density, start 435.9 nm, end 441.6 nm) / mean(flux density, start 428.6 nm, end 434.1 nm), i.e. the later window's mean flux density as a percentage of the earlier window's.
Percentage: 116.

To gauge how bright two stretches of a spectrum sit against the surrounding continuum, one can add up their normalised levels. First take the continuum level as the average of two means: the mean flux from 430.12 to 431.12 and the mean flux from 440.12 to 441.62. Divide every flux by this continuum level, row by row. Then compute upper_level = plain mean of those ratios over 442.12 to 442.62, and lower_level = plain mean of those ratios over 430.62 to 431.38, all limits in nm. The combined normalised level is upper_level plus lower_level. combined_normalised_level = 2.2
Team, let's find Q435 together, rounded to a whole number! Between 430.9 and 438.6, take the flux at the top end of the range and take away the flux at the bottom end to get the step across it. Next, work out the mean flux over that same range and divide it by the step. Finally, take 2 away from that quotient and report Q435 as 10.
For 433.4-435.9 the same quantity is 18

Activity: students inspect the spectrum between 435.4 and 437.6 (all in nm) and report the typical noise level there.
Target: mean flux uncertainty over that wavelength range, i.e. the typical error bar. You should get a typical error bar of 1.70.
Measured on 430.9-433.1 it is 1.22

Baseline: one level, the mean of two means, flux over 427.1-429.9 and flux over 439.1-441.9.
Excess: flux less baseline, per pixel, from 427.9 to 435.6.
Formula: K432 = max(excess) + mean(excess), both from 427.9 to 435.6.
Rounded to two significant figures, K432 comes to 13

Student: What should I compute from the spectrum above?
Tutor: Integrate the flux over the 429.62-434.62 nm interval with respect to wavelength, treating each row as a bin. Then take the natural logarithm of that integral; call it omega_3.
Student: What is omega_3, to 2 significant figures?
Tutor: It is 5.1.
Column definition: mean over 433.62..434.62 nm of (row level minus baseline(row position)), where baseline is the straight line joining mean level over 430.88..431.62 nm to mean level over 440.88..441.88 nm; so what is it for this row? 4.0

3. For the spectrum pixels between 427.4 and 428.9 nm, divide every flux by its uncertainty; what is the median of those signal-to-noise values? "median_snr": 28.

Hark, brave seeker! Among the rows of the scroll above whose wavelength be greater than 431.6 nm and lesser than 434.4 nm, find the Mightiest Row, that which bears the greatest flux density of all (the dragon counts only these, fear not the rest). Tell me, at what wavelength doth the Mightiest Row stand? 431.75 nm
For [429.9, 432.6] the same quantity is 431.75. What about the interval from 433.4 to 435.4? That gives 434.75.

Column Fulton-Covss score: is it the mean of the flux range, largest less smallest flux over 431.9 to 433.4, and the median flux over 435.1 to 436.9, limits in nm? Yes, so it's 34.1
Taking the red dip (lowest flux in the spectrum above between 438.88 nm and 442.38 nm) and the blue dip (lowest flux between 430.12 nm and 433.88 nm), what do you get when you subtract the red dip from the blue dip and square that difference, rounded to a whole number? 44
